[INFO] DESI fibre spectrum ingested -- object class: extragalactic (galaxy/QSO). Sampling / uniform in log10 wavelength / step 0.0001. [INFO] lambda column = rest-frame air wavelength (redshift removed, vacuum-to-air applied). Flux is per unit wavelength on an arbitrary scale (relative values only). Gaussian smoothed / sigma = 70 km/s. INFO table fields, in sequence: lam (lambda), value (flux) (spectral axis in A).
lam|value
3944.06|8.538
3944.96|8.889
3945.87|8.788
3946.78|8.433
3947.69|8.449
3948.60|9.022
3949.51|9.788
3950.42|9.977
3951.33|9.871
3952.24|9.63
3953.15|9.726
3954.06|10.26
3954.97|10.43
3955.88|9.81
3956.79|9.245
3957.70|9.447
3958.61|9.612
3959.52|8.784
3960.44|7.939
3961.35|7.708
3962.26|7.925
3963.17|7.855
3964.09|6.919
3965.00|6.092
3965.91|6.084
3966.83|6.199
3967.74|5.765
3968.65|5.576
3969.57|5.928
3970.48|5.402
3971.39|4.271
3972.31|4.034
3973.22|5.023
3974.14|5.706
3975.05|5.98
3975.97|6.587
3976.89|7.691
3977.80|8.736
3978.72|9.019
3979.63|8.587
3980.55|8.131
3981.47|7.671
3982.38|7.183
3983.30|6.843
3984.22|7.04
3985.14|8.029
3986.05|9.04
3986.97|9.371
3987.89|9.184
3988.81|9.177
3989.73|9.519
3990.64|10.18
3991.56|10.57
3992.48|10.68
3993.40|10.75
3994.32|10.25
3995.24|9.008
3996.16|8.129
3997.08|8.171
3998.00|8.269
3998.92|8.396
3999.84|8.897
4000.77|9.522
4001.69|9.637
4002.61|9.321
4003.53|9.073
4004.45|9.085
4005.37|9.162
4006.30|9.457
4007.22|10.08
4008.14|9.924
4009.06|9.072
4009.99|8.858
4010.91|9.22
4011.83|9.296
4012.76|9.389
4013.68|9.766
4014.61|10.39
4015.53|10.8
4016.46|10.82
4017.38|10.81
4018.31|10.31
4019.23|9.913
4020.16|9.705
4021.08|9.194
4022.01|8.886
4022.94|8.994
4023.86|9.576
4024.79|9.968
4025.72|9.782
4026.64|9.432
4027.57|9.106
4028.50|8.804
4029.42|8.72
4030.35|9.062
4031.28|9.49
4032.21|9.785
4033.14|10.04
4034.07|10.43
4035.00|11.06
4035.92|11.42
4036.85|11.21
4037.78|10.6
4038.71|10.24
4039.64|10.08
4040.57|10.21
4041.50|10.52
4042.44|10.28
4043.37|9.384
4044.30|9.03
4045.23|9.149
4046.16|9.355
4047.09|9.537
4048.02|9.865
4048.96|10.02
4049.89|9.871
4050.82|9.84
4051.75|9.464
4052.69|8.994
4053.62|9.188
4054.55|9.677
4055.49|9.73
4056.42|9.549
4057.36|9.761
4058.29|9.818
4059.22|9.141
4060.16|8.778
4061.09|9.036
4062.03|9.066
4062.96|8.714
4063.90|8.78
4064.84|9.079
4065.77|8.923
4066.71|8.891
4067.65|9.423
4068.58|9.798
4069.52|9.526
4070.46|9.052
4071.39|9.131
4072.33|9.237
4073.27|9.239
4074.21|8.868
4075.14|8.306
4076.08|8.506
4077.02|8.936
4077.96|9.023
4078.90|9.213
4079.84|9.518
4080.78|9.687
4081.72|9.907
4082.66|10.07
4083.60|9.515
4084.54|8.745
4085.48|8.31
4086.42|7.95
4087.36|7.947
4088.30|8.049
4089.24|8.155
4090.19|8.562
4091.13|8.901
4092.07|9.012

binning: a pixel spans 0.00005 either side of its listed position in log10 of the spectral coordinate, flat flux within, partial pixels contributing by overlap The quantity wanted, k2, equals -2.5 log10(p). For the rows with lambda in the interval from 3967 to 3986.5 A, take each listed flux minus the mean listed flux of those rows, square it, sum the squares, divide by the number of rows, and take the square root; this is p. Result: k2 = -0.4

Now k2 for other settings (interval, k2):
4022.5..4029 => 1.0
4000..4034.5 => 0.6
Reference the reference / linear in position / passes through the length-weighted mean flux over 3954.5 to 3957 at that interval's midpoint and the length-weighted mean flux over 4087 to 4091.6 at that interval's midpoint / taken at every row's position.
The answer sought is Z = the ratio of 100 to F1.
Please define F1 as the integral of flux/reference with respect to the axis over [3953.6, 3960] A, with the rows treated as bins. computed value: 16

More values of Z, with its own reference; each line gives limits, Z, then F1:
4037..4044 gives 12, 8.0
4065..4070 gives 18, 5.4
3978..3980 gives 55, 1.8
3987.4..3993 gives 17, 5.8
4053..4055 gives 46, 2.2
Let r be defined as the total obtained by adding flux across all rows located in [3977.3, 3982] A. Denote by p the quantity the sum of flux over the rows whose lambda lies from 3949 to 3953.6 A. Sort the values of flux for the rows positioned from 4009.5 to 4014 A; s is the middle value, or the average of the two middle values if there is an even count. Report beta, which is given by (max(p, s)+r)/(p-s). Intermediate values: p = 49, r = 42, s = 9.30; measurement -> 2.30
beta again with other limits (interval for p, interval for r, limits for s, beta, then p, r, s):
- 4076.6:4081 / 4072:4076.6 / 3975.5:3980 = 2.40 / 46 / 44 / 8.59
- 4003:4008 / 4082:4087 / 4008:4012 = 2.43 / 47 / 45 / 9.22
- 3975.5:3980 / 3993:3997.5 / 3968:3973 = 2.47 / 41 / 46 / 5.40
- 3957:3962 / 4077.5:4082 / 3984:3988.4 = 2.64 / 43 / 47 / 9.04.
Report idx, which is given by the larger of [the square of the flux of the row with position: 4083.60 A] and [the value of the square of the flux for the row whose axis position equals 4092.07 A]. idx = 91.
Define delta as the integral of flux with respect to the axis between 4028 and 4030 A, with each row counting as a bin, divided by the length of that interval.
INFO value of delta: 8.8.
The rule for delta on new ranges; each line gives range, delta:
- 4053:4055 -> 9.4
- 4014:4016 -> 10.5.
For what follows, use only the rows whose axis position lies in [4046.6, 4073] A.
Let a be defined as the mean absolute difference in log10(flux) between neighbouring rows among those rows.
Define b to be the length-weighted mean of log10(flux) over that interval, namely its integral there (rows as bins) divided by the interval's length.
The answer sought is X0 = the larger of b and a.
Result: 0.97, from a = 0.0117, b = 0.97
